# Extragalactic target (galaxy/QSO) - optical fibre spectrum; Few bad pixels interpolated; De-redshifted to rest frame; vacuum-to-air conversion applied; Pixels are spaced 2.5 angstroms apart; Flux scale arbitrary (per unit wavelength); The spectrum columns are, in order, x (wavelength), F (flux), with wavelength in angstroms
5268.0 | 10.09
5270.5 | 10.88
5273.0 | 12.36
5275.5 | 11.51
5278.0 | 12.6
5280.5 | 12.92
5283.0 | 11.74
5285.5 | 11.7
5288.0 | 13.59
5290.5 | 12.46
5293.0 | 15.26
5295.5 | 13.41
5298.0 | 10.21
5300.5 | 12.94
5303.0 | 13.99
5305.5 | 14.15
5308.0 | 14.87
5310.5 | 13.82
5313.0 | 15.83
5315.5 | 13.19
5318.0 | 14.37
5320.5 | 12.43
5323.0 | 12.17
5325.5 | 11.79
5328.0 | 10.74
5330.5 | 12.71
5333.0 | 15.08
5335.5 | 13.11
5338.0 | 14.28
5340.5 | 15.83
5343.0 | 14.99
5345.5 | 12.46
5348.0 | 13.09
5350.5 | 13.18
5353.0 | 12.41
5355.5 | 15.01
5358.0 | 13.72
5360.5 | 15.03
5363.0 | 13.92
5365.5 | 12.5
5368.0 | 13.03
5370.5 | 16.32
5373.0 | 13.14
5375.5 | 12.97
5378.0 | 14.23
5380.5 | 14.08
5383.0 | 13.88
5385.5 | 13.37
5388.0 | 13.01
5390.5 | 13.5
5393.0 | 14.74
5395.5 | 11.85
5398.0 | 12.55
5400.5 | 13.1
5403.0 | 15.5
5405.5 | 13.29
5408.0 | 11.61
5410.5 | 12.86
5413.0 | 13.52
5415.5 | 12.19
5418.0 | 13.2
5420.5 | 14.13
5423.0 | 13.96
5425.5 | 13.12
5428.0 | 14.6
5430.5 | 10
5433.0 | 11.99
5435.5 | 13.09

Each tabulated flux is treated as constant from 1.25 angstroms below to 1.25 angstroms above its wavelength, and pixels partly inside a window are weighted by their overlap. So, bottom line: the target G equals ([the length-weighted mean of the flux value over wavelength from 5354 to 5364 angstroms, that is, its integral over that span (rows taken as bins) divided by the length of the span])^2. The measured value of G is 207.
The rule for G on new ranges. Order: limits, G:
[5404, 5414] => 166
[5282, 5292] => 155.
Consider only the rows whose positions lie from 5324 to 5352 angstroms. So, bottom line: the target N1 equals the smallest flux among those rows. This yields 10.74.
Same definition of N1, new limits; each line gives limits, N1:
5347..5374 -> 12.41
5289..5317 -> 10.21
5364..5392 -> 12.5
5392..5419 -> 11.61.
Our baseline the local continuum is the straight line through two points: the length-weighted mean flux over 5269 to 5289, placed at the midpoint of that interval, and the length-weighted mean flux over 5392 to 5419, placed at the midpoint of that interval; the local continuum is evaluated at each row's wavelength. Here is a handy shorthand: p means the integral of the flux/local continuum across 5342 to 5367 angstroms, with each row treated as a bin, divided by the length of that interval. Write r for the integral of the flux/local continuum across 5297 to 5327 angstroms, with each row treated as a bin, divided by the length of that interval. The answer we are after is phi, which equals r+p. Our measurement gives 2.15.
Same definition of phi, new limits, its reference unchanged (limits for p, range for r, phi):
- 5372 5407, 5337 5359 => 2.14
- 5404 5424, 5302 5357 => 2.08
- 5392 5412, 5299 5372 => 2.10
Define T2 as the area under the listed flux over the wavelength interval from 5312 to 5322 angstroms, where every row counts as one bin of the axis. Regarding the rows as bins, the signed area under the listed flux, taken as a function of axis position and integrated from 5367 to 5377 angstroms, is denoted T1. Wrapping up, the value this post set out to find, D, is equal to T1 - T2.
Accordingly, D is 0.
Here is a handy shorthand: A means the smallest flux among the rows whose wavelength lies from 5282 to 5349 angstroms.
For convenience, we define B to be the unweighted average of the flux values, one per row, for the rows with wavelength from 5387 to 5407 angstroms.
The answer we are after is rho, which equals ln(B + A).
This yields 3.16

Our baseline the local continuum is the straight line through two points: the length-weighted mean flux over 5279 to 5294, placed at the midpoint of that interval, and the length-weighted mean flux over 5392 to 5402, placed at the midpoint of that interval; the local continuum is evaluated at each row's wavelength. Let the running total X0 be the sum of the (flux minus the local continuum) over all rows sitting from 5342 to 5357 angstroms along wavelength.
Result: 3.1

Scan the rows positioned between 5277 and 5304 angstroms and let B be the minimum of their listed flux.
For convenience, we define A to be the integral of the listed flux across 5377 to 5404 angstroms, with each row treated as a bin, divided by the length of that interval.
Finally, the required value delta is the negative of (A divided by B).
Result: -1.33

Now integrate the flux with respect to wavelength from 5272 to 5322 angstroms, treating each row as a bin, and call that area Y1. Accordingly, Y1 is 658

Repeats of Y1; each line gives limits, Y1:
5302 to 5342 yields 546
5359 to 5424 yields 879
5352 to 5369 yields 233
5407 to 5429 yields 291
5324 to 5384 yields 818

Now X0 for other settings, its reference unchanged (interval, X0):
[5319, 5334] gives -2.9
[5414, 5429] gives 2.5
